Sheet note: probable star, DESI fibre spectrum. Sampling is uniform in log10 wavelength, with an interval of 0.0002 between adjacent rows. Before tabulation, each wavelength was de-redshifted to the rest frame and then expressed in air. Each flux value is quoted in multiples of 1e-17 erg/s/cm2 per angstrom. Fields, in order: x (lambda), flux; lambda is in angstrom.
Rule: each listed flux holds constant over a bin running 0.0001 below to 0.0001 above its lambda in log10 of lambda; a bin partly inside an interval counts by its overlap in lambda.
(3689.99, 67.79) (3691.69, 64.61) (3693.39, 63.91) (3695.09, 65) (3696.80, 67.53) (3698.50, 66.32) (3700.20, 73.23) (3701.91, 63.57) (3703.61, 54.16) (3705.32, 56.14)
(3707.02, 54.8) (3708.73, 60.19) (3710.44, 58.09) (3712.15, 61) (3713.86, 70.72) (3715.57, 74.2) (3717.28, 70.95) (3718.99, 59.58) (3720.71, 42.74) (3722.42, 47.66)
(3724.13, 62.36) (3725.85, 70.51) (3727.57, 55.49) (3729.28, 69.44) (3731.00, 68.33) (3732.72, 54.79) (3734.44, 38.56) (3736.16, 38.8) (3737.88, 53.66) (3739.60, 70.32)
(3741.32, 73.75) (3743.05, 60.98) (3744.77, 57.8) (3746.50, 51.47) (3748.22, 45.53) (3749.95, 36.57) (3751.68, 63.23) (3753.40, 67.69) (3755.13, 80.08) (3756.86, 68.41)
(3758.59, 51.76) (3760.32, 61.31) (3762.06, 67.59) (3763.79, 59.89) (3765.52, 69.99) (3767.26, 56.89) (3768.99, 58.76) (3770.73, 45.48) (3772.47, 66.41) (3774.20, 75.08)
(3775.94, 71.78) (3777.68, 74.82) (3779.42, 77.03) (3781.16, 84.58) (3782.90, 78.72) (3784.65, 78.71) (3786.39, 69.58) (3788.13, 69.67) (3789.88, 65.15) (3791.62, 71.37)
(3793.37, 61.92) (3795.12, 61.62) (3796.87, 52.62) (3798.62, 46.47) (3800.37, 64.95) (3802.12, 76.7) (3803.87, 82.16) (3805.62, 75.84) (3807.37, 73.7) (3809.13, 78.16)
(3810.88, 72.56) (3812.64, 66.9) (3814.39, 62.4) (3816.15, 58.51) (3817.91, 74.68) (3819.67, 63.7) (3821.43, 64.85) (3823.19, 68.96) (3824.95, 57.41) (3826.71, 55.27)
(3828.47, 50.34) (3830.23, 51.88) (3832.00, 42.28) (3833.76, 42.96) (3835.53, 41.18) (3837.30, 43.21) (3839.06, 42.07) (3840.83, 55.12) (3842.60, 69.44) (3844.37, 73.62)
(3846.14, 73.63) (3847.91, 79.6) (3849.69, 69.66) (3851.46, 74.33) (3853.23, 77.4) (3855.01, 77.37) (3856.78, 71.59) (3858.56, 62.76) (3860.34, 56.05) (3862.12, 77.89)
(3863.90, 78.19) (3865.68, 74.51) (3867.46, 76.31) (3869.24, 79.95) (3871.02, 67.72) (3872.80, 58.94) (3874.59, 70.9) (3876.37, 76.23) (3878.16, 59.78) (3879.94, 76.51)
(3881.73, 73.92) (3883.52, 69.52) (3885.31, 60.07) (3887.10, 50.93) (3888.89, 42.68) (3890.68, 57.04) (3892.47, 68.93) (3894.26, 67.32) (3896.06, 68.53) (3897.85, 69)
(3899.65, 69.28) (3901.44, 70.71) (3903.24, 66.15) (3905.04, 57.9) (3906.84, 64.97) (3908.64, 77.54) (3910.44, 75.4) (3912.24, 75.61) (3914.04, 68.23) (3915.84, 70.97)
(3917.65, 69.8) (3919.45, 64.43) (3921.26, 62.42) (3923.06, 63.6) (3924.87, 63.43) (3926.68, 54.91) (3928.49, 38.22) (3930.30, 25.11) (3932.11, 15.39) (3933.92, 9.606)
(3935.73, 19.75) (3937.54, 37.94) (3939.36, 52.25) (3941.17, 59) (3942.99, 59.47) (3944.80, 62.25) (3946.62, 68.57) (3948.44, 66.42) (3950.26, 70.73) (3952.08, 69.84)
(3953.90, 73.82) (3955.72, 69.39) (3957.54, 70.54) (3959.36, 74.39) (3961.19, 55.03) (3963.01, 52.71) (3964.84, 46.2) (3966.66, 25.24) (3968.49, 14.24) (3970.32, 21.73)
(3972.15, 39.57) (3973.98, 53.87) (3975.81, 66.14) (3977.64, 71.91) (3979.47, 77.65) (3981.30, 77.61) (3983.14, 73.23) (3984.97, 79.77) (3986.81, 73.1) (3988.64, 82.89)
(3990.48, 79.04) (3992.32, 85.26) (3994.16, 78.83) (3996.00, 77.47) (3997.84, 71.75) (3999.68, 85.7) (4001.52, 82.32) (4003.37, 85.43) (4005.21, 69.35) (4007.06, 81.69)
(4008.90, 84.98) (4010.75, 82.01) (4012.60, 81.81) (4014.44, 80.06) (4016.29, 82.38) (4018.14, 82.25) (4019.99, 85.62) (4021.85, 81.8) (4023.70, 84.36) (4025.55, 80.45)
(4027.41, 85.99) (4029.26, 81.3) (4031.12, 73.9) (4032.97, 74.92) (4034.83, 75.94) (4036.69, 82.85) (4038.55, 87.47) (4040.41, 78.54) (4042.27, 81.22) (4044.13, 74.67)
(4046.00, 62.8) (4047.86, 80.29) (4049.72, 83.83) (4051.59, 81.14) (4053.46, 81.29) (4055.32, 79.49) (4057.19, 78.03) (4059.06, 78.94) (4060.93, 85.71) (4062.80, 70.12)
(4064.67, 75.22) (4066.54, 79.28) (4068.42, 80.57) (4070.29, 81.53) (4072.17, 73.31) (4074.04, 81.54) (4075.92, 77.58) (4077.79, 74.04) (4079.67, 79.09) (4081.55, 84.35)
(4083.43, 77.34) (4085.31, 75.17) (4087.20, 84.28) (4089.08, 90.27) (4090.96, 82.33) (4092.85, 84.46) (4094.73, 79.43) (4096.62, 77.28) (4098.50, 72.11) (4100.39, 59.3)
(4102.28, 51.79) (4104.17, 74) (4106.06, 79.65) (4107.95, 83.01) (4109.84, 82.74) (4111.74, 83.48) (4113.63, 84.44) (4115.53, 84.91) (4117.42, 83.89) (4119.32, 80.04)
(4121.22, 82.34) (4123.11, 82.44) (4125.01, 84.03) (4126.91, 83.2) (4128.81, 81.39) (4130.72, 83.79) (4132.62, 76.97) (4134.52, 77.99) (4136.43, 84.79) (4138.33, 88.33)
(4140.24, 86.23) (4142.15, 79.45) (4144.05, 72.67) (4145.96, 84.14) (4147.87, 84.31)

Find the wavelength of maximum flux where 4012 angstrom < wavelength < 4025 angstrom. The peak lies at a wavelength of 4019.99 angstrom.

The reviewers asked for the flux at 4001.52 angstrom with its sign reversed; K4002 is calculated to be -82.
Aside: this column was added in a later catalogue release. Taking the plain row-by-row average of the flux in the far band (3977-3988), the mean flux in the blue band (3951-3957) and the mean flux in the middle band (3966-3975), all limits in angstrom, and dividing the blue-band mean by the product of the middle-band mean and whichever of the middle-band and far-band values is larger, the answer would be 0.030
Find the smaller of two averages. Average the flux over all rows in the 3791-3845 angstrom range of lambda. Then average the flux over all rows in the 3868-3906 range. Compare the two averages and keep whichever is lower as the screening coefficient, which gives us 61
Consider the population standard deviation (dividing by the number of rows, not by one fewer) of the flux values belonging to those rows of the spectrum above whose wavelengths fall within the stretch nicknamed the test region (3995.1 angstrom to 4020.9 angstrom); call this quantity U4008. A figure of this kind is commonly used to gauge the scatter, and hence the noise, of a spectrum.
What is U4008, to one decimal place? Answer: 4.8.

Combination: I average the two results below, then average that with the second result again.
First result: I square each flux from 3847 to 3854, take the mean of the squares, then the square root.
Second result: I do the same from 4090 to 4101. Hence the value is 76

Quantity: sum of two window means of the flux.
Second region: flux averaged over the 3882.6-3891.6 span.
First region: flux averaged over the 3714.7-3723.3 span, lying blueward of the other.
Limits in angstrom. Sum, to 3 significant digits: 115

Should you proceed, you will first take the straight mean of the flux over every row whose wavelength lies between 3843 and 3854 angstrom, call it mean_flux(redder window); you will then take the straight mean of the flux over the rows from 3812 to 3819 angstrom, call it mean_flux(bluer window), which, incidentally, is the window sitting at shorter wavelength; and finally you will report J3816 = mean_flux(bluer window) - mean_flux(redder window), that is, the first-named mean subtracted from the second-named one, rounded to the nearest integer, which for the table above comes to -9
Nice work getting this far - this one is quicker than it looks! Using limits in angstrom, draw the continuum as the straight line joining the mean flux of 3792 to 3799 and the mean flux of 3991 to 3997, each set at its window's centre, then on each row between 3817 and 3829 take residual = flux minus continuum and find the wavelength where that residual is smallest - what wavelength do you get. 3828.47 angstrom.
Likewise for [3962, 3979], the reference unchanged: 3968.49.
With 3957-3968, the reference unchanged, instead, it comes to 3966.66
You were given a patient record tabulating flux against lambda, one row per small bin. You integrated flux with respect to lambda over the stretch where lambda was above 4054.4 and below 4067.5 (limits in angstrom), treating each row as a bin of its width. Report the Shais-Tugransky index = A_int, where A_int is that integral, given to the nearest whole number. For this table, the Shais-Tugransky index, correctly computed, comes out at 1023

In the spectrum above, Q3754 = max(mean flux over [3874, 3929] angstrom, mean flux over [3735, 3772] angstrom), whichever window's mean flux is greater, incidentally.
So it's 65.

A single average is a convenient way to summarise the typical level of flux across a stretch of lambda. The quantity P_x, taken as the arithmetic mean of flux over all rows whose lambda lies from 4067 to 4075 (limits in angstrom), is 79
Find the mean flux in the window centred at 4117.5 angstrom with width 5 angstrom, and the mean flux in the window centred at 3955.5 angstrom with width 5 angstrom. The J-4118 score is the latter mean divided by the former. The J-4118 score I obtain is 0.86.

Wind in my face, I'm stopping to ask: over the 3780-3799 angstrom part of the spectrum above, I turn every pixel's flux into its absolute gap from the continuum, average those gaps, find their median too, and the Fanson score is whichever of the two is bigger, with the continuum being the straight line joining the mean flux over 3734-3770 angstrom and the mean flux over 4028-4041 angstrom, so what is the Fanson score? 10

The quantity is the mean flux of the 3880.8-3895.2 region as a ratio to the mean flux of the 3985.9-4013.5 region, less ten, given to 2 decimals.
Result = -9.23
